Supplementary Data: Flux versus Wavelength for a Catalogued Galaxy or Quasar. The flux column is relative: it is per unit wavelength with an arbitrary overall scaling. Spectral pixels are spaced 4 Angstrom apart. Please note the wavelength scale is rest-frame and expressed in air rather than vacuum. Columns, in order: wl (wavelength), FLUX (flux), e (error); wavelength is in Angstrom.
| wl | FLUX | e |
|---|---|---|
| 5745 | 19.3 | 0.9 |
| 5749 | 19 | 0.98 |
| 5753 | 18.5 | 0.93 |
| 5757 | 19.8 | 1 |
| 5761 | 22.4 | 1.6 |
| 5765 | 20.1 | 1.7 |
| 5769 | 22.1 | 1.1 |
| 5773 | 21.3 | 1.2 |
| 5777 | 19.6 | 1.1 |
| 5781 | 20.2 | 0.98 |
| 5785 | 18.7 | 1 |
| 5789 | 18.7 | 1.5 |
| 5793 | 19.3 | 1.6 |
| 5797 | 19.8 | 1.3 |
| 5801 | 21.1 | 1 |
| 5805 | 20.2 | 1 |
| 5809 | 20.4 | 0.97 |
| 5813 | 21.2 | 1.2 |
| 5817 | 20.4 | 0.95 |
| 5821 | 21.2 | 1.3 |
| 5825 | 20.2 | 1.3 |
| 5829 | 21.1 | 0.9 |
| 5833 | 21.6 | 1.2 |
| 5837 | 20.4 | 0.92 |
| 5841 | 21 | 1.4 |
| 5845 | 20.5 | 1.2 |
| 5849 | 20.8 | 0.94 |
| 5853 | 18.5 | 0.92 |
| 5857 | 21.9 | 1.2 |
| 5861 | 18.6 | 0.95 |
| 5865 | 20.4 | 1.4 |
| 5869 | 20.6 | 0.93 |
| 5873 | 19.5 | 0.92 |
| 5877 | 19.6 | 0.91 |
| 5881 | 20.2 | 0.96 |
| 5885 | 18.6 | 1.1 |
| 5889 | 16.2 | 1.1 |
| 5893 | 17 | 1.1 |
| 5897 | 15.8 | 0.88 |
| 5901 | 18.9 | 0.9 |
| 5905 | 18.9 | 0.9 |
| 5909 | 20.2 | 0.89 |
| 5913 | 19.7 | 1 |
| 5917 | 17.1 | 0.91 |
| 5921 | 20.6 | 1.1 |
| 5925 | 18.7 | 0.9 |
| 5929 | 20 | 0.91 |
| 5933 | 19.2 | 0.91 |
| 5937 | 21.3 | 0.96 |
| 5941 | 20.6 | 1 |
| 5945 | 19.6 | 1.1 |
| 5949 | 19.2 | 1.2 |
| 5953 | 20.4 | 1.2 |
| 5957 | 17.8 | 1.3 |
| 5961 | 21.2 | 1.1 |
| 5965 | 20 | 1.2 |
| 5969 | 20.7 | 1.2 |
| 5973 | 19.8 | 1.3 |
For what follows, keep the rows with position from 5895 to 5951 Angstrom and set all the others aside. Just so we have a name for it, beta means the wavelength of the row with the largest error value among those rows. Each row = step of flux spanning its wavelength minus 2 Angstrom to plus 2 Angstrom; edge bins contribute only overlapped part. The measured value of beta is 5949 Angstrom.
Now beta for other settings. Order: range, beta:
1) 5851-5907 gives 5865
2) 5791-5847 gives 5793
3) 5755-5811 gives 5765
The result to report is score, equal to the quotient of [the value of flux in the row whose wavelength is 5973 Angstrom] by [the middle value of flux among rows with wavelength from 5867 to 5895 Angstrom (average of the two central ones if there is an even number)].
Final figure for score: 1.02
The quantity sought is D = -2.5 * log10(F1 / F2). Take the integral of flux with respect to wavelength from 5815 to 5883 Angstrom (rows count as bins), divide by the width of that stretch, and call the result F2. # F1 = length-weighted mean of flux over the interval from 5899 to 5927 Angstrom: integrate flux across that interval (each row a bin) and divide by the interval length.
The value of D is 0.07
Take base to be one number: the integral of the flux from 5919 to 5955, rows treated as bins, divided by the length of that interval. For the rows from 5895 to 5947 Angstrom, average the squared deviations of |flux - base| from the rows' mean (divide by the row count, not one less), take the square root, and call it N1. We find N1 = 1.1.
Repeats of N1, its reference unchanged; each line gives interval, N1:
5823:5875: 0.5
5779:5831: 0.4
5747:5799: 0.7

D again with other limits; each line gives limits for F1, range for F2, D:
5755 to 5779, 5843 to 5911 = -0.09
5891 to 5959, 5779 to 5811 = 0.04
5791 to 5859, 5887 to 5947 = -0.09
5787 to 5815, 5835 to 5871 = 0.01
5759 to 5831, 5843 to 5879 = -0.02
